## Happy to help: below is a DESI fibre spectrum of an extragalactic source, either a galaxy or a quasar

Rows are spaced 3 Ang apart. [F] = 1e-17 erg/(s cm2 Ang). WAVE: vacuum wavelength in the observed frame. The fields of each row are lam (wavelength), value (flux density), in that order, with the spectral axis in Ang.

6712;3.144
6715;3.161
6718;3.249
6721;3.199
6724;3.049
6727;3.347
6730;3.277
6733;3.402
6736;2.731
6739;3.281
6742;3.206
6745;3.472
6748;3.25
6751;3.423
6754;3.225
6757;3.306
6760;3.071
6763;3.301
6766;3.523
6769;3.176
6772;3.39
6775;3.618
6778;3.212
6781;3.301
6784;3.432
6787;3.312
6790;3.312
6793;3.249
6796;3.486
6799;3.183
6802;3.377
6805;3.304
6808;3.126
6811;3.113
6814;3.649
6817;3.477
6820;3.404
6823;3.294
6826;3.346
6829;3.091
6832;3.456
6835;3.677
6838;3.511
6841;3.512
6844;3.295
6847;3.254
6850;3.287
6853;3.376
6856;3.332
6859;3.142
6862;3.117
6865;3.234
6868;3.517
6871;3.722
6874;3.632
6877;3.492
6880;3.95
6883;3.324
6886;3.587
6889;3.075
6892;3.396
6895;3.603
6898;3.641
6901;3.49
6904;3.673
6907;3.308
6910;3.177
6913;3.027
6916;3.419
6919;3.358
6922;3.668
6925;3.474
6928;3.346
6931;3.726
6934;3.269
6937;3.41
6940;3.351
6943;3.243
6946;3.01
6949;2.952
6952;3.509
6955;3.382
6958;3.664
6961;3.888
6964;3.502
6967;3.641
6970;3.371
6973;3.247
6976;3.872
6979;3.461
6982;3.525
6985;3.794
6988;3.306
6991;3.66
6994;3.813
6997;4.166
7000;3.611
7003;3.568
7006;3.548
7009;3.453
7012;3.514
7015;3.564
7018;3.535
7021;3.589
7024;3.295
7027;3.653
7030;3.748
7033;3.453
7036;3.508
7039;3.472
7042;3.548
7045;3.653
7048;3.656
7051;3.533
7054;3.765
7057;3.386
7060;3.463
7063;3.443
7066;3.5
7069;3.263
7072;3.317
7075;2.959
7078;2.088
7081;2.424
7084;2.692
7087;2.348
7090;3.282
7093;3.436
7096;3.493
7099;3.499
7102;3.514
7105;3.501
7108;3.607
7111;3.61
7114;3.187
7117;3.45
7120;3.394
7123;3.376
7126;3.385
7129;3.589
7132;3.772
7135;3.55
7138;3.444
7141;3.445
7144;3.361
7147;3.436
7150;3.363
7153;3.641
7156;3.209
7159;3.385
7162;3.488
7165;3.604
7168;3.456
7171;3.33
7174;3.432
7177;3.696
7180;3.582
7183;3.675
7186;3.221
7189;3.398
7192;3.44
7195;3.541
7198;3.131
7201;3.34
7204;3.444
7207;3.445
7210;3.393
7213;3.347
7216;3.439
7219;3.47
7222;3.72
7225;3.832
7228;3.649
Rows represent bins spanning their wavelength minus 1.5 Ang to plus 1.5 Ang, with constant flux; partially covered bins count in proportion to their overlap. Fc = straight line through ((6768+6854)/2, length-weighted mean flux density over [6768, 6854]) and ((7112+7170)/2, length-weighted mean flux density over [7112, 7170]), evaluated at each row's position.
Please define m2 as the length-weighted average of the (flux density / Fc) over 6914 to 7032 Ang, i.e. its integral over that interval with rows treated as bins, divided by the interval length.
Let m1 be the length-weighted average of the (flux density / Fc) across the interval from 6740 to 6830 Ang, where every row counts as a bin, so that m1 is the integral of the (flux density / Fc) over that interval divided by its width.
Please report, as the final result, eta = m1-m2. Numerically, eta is -0.04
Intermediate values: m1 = 0.993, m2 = 1.03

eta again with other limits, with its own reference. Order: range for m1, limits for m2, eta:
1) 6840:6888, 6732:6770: 0.04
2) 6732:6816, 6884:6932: -0.03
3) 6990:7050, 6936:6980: 0.04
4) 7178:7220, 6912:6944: -0.02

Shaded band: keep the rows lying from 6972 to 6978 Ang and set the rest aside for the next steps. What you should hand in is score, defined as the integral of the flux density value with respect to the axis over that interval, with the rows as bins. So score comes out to 21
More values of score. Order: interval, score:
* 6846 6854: 26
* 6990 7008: 67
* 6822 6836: 47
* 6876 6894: 63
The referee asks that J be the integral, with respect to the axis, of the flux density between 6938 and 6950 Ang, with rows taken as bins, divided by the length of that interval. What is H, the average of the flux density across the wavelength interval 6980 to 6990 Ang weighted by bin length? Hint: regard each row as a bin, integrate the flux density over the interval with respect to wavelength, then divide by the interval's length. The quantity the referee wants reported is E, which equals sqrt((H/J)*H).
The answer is 1.99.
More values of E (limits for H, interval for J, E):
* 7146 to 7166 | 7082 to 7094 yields 2.02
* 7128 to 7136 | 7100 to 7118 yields 1.95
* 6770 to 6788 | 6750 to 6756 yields 1.85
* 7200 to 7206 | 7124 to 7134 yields 1.80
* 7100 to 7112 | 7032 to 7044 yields 1.90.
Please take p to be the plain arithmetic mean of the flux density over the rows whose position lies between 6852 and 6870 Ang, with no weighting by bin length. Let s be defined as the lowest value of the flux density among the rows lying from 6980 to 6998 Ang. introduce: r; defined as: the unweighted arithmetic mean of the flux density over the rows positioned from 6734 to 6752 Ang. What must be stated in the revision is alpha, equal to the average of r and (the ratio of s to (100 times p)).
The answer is 1.62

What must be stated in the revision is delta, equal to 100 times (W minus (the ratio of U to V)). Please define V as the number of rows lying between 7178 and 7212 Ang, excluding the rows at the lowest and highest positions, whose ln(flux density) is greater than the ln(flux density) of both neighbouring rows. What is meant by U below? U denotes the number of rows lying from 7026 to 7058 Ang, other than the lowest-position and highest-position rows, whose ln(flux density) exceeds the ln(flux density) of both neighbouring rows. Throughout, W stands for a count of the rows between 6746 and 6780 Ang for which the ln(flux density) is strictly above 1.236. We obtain 67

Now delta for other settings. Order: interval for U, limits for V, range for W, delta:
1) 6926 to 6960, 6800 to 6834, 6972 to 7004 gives 750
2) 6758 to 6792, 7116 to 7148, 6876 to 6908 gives 550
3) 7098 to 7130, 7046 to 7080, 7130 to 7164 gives 525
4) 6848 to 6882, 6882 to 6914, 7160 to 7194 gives 533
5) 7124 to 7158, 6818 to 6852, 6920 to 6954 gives 267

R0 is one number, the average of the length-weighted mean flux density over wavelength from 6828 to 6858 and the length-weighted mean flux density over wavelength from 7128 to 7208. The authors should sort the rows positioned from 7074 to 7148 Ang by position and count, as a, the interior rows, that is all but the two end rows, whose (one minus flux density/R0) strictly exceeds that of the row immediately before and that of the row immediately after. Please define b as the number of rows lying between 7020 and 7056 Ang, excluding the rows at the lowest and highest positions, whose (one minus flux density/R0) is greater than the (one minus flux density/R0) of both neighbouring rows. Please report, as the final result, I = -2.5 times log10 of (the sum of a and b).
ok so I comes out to -2.60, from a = 7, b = 4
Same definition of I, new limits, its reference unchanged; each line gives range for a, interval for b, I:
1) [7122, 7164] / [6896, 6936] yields -2.26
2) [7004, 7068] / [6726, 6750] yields -2.60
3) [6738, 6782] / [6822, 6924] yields -3.01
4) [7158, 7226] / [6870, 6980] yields -3.08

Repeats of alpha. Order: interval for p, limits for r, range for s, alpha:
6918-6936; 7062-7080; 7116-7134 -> 1.55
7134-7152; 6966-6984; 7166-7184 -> 1.76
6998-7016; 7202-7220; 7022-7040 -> 1.72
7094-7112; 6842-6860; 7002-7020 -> 1.65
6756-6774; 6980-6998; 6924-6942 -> 1.86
